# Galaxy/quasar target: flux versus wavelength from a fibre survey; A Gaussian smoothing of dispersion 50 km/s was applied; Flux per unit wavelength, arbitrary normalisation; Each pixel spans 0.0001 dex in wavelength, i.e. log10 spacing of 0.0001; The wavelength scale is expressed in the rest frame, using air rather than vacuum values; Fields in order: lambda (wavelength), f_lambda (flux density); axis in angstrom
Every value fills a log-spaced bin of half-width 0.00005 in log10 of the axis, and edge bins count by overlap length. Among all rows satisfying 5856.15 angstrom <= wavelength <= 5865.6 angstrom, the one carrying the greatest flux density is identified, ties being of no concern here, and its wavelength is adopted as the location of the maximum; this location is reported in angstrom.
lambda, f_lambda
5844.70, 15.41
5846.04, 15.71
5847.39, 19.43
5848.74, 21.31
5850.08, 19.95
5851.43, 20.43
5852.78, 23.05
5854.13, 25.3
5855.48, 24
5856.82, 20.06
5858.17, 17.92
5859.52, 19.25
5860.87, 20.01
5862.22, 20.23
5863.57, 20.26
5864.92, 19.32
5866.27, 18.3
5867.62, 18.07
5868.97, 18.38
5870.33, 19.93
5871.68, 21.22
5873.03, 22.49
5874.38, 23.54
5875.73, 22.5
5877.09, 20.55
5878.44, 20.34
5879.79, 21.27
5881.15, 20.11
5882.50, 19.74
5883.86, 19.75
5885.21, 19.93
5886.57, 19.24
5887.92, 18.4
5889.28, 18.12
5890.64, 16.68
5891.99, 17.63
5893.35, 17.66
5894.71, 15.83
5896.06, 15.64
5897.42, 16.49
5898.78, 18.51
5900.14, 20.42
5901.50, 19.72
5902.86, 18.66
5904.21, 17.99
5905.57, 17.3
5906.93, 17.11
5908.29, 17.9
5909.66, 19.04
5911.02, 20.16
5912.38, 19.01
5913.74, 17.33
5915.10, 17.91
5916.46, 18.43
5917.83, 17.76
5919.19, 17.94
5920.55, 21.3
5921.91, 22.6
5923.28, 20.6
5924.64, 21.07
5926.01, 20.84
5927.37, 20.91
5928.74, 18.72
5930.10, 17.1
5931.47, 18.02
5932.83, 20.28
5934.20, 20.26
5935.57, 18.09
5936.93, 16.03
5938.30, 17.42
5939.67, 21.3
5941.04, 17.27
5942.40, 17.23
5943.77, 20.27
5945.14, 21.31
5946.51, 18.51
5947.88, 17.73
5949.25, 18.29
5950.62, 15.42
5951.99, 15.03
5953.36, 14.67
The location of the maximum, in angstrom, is 5863.57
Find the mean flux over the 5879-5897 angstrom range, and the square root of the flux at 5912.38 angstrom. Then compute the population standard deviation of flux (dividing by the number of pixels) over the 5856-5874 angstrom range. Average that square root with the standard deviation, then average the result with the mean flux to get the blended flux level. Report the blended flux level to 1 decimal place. 10.6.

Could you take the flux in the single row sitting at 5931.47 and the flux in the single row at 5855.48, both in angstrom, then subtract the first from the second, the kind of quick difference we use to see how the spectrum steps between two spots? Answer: 6.0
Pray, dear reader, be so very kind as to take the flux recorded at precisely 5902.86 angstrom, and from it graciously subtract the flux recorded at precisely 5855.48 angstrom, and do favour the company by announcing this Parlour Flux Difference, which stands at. -5.3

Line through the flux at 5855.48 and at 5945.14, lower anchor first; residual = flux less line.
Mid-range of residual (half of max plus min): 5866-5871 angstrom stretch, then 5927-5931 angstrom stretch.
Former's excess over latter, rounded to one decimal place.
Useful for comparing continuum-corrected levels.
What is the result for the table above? -1.8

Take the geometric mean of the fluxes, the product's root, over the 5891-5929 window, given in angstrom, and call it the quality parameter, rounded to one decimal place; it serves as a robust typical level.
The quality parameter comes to 18.7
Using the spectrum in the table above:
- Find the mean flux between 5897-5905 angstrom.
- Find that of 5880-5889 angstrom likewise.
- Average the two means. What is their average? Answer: 19.1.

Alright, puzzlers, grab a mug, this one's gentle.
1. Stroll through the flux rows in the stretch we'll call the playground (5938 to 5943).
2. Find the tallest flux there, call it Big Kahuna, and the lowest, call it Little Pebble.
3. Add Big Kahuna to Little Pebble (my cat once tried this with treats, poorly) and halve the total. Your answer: 19.3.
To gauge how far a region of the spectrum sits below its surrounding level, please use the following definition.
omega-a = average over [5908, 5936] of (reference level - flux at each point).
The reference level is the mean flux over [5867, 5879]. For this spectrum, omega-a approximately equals 1.5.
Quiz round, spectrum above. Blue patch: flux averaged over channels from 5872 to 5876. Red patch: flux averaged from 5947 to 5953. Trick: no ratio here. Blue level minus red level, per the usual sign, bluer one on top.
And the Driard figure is 6.2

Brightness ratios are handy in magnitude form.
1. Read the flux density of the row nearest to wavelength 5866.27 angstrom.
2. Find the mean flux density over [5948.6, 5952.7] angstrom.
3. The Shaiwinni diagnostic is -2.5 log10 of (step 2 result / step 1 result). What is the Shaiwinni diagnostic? 0.13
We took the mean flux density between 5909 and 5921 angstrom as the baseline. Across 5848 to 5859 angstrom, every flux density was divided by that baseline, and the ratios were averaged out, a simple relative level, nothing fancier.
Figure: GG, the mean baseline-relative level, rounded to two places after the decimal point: 1.15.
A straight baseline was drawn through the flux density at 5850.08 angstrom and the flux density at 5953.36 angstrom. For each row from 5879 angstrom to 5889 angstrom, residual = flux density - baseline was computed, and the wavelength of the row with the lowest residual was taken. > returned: 5887.92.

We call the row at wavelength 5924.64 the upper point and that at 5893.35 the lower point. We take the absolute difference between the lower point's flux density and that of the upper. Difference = 3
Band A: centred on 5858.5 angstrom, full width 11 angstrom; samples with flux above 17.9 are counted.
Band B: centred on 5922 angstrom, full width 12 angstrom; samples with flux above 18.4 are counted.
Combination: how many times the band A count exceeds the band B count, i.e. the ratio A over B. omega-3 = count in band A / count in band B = 1.14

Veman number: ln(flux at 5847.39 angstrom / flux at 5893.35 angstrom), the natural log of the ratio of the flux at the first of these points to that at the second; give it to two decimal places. 0.10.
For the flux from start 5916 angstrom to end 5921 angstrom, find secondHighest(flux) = 18.43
